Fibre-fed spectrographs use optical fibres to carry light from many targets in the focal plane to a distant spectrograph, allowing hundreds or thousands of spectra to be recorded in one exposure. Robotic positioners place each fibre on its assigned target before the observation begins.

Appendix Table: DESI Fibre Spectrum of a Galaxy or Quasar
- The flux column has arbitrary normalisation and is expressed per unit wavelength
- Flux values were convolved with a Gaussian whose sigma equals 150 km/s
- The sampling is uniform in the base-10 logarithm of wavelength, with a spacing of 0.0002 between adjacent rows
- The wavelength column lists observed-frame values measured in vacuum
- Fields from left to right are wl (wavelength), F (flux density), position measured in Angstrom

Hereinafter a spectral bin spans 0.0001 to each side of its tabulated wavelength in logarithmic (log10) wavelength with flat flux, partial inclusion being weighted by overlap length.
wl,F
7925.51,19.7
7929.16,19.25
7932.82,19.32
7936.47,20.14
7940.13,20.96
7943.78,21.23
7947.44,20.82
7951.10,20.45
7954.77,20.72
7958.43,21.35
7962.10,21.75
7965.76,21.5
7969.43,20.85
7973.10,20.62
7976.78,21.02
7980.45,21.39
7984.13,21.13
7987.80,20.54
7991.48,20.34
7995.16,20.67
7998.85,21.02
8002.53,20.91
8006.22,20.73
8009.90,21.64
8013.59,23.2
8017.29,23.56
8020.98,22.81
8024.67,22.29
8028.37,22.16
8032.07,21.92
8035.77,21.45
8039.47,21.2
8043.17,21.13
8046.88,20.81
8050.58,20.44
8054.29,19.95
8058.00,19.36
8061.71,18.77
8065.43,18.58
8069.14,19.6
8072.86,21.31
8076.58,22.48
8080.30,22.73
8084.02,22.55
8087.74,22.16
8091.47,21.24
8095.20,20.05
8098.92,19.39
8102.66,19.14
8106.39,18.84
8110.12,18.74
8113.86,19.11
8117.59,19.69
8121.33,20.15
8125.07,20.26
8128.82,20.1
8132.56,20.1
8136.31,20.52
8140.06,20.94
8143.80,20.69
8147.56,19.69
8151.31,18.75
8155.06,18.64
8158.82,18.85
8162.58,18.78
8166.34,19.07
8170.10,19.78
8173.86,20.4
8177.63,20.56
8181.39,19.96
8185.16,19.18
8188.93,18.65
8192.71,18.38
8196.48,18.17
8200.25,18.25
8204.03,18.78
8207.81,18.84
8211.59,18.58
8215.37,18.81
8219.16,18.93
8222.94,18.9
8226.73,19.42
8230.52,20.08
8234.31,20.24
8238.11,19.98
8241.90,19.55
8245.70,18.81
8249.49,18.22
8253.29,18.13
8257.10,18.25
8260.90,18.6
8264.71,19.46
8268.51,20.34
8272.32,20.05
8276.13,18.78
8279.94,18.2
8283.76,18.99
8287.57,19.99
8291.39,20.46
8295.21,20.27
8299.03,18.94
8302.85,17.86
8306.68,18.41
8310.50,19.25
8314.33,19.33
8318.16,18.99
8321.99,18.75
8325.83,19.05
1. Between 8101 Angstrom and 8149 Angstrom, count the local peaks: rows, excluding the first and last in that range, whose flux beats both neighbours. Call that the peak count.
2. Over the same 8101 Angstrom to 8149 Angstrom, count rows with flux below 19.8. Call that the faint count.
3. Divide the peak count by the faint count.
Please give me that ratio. 0.33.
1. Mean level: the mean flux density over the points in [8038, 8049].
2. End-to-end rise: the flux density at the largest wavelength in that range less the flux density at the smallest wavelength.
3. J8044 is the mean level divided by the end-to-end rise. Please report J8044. -54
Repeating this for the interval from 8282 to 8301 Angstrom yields -395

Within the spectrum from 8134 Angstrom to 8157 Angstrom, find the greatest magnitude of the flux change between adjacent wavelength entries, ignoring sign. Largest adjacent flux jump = 1.0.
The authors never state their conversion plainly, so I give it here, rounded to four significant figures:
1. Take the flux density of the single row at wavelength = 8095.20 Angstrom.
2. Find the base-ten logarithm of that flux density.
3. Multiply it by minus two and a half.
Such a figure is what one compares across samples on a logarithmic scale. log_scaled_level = -3.255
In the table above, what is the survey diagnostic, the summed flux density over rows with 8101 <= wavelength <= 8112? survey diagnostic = 56.7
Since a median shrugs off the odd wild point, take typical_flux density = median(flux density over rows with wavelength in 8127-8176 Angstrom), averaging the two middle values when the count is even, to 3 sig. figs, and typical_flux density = 19.8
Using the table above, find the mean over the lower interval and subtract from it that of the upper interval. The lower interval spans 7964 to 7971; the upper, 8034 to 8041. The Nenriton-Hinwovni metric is -0.15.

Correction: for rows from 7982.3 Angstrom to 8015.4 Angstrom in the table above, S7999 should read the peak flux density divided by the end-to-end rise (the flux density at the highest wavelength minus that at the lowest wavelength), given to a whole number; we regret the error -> 11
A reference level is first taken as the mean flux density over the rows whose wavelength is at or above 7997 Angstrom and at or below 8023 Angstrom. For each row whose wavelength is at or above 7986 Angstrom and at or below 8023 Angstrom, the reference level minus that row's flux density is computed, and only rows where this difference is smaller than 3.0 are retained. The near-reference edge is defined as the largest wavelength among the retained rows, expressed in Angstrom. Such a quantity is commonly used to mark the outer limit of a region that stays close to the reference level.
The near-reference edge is 8020.98 Angstrom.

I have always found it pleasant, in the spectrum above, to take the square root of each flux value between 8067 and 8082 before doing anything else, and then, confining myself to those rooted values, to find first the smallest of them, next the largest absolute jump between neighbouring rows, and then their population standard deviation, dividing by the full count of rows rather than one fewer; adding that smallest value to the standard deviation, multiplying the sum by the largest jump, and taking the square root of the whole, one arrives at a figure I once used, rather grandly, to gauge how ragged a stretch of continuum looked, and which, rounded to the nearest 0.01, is 0.93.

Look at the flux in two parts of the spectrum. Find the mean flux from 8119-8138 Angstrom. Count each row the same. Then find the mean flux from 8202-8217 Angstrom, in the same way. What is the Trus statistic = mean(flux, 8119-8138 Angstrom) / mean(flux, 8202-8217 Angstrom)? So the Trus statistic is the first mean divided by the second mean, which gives 1.08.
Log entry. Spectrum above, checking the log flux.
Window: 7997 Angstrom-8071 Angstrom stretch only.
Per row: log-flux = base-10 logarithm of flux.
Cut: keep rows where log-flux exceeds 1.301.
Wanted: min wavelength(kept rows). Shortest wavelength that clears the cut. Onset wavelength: 7998.85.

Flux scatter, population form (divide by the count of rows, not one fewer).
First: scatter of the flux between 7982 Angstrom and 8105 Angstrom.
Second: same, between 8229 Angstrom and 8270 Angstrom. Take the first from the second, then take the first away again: -1.7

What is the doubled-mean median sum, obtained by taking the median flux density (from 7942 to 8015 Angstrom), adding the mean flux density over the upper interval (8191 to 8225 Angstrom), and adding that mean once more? 58.2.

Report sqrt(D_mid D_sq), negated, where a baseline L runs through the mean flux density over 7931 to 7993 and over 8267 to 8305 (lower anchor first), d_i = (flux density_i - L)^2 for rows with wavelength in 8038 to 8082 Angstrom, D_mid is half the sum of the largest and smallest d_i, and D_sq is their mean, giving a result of -2.2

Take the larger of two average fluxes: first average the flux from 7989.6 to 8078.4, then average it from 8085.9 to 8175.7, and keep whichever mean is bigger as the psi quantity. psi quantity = 21.1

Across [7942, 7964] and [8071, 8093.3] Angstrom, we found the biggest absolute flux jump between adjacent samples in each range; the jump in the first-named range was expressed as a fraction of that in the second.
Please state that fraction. 0.54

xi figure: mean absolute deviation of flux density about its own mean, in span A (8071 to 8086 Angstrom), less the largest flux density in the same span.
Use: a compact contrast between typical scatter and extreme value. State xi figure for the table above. -22.3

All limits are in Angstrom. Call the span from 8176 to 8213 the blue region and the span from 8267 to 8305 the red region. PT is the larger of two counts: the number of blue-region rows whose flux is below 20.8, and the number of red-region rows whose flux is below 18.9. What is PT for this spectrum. 10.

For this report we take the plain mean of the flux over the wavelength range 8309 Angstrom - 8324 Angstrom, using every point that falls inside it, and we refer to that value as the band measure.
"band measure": 19.1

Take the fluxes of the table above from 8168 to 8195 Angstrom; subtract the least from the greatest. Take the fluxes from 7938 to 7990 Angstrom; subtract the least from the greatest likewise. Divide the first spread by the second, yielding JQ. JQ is 1.7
